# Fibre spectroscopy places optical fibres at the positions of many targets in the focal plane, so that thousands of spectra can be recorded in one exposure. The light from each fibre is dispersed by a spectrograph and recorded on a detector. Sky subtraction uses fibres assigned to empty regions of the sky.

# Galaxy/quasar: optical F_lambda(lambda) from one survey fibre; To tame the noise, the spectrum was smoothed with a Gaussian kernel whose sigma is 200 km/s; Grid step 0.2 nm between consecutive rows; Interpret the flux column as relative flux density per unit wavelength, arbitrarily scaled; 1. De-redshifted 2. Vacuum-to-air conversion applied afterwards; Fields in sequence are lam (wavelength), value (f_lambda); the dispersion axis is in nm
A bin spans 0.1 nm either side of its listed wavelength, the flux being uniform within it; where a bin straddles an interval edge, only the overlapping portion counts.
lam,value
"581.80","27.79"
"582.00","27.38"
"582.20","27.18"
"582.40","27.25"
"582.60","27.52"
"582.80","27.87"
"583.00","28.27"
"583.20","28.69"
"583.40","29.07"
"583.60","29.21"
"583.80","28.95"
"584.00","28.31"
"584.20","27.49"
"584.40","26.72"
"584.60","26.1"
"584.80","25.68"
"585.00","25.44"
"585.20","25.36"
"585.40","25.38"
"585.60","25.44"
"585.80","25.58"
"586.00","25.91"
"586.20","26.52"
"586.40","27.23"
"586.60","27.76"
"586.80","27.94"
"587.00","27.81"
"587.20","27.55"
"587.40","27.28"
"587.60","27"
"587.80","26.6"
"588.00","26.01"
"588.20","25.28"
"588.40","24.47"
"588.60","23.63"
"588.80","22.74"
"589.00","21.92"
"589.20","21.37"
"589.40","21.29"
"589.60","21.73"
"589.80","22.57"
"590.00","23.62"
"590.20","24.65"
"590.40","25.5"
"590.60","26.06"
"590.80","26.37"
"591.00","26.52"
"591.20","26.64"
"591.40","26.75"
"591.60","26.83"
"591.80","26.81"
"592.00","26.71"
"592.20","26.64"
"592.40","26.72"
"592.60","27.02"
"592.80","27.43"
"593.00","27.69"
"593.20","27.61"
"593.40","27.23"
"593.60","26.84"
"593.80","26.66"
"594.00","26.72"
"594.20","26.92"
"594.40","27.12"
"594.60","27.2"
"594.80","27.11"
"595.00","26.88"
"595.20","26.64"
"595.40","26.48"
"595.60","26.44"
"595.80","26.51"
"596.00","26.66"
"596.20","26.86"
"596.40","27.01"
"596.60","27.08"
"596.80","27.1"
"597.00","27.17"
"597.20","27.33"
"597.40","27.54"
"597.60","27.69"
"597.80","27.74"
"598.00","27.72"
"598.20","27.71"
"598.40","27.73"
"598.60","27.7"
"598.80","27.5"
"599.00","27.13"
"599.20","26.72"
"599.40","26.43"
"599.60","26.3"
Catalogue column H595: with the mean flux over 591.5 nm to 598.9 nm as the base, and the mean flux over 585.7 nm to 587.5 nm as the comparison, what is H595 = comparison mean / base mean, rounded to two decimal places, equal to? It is 1.00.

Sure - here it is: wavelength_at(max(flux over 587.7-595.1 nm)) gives 593.00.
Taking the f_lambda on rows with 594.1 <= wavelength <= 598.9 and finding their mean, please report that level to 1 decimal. 27.2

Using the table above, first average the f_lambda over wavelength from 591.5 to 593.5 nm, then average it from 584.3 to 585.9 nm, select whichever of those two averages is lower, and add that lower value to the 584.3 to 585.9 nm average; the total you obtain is 51.4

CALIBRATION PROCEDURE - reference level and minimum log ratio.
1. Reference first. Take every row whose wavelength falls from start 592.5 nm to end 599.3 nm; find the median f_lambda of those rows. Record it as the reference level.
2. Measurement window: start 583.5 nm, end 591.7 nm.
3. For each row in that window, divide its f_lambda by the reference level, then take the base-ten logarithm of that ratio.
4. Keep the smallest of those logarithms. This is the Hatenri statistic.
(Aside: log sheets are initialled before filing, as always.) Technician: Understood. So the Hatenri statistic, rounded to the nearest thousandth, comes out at -0.105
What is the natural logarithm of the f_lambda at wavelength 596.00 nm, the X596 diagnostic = 3.28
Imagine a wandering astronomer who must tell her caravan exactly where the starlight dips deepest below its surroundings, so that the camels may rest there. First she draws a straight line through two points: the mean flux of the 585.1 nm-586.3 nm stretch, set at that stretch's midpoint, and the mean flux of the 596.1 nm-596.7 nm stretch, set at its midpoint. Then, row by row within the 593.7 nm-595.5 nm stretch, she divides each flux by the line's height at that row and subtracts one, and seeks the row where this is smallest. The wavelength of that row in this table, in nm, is 595.40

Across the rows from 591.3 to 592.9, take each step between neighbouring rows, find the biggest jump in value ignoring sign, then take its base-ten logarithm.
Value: -0.39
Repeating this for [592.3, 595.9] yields -0.39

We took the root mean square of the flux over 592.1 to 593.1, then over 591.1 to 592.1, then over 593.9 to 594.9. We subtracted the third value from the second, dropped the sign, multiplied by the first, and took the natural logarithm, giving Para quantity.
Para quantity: 2.0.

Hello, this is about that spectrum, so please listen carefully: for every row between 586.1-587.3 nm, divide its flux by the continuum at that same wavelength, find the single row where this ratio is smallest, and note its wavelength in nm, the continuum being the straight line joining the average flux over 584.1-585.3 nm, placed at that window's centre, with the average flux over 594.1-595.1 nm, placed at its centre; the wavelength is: 586.20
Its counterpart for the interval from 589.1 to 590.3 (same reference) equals 589.40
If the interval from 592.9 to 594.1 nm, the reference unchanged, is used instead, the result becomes 593.80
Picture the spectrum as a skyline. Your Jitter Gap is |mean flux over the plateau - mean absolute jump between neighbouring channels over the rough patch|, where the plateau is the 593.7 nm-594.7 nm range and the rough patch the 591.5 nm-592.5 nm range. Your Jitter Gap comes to 26.9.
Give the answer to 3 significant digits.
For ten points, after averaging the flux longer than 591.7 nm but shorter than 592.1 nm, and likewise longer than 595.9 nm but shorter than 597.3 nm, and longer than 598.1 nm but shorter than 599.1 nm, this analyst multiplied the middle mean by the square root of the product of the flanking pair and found 734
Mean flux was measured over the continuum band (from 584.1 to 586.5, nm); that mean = 26.1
